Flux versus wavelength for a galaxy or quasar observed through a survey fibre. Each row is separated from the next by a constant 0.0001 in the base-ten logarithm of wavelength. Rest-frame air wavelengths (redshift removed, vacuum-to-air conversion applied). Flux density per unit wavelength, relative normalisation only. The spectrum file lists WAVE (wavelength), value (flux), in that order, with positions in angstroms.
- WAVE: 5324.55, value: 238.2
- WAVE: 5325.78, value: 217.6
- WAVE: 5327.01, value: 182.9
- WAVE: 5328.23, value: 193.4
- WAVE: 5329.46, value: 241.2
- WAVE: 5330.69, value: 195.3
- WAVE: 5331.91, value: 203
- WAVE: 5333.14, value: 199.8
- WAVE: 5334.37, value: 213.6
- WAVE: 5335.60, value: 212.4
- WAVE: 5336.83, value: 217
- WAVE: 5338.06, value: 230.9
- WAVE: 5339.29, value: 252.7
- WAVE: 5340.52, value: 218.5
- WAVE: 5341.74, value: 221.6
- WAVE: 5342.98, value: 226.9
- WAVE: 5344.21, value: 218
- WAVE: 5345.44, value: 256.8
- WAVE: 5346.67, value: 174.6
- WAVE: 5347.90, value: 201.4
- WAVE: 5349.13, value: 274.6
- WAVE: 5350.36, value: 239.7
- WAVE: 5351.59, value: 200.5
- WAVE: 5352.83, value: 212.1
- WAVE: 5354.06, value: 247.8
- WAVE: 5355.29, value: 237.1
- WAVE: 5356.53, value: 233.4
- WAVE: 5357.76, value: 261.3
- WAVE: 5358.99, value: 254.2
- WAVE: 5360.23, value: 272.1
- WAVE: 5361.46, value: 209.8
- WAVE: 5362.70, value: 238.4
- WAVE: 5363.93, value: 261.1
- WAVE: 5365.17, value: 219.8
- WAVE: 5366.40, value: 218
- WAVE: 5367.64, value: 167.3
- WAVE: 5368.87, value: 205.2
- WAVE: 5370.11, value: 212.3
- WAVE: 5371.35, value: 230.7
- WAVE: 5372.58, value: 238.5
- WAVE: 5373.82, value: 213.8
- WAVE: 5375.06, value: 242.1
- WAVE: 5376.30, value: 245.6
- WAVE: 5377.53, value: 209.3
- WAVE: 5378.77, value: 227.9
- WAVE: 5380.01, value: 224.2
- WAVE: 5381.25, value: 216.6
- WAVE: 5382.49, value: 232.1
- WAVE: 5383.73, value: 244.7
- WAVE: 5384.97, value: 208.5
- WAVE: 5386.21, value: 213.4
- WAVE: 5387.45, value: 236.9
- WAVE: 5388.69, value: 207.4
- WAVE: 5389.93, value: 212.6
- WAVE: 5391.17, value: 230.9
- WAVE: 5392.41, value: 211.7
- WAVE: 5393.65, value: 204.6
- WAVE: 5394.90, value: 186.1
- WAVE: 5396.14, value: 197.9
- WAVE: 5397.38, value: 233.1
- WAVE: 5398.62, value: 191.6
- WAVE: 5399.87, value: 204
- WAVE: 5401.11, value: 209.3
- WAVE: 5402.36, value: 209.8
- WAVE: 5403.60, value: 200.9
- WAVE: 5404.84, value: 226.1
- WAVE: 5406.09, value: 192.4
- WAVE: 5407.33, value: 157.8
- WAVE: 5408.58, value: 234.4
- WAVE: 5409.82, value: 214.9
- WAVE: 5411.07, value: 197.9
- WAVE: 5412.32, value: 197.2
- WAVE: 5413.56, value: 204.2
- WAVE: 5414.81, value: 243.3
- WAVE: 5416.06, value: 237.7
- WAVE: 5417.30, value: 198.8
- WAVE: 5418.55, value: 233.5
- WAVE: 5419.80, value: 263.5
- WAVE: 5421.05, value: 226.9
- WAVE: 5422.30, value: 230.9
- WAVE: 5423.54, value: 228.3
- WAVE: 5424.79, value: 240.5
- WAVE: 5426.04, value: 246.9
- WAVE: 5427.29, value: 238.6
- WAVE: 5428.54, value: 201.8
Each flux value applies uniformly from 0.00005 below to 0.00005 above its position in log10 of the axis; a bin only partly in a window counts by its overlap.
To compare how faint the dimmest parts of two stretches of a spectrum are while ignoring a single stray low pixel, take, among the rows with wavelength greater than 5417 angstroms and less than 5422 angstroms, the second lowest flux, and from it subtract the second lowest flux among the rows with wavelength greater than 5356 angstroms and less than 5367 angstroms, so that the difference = 9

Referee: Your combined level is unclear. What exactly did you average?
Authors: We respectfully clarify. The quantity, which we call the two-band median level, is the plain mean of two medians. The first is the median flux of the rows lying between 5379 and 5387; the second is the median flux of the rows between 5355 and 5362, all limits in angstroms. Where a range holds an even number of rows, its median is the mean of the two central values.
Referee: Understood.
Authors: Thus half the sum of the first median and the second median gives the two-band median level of 233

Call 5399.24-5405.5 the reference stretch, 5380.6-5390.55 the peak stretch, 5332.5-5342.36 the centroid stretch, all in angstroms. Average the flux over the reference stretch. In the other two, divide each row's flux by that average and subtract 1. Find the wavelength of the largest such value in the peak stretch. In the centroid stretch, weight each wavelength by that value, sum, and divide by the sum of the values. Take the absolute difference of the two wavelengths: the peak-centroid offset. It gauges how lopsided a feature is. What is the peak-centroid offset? 44.1 angstroms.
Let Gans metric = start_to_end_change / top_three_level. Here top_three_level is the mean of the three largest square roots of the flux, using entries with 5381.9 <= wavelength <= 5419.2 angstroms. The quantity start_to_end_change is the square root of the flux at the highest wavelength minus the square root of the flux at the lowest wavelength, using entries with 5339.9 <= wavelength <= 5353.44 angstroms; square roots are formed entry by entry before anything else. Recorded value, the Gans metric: -0.014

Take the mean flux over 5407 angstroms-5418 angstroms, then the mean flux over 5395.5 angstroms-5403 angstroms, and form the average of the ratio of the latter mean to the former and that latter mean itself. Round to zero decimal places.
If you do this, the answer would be 104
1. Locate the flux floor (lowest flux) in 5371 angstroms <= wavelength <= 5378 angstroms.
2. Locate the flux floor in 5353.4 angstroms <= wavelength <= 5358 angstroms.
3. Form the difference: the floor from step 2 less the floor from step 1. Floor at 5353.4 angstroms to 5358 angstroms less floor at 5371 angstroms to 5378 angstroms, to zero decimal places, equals 24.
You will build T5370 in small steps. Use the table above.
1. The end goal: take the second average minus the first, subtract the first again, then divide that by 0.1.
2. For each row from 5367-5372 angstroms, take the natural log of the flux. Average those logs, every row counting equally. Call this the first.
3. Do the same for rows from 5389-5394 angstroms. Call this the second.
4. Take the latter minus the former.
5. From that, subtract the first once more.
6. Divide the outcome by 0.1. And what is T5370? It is -52.5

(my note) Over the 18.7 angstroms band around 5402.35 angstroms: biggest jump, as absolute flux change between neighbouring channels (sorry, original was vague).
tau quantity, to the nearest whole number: 77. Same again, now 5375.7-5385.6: 36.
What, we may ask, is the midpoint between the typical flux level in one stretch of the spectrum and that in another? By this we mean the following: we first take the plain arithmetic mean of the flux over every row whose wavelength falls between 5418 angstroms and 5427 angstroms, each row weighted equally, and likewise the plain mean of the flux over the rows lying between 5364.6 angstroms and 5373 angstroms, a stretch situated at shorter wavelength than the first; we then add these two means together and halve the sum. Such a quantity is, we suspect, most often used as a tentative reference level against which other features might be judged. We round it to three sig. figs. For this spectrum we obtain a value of 226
